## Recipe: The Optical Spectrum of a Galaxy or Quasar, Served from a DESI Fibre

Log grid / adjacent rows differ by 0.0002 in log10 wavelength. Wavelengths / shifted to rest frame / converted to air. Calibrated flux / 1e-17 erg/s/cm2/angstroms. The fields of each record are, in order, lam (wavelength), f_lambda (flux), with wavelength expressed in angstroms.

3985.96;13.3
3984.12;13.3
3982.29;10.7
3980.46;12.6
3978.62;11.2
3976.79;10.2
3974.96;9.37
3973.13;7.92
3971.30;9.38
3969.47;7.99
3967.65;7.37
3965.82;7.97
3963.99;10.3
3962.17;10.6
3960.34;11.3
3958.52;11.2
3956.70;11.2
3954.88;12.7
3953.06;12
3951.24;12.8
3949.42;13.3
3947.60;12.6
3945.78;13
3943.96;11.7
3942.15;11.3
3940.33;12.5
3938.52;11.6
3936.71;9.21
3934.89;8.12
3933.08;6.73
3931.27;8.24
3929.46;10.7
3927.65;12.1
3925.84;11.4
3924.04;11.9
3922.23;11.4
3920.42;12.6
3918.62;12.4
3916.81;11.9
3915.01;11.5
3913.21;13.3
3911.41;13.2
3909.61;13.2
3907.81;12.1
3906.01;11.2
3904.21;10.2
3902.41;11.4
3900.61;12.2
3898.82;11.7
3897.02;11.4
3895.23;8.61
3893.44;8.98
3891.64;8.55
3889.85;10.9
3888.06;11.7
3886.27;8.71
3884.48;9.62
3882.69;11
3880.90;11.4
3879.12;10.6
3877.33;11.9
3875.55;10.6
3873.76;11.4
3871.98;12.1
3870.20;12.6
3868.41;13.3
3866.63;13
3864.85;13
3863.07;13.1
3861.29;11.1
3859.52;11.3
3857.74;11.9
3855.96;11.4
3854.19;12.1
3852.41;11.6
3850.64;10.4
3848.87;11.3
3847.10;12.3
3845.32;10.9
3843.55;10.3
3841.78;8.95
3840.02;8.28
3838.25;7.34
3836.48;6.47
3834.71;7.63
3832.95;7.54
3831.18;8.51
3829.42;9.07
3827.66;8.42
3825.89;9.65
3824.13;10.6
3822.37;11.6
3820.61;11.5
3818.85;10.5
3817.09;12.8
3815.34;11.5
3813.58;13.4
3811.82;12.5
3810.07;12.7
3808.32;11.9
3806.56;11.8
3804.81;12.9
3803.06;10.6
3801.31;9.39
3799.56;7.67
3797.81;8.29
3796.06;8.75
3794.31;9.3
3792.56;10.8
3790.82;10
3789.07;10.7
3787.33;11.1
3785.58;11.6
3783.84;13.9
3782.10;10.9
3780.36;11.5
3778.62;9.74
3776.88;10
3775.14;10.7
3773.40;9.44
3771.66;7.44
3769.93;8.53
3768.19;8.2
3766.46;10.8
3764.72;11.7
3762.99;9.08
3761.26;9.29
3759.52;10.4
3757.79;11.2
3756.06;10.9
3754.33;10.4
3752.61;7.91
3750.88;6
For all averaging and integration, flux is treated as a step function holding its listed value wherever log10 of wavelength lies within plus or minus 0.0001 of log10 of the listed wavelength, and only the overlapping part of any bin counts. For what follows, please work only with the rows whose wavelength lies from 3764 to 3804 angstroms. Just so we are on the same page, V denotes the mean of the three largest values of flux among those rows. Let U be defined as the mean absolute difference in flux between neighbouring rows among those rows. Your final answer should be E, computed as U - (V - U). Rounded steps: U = 1.15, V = 12.4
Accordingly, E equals -10.1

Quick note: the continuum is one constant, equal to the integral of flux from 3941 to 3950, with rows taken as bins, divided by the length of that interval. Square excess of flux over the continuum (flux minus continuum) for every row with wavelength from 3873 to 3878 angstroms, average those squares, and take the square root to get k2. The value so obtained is 1.2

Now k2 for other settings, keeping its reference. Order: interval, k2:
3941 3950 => 0.8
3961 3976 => 3.7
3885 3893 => 2.7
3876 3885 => 1.6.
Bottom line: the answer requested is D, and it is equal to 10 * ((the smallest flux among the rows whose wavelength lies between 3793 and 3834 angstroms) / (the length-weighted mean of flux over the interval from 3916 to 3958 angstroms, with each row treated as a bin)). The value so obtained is 6.6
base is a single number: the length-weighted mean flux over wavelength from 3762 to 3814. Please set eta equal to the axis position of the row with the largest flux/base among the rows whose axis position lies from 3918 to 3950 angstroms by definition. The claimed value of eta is 3949.42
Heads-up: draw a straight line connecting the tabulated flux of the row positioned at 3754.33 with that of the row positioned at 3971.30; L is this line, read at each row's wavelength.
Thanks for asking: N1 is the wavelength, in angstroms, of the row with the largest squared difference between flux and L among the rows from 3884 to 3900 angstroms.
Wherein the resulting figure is 3898.82 angstroms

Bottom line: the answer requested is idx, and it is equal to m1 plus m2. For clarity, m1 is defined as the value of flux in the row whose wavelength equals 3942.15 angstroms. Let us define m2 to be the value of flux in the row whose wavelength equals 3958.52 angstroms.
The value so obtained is 22.5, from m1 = 11.3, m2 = 11.2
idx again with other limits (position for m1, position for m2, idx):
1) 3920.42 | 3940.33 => 25.1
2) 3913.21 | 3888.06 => 25.0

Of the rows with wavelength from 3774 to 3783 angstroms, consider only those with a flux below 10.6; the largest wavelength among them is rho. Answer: 3778.62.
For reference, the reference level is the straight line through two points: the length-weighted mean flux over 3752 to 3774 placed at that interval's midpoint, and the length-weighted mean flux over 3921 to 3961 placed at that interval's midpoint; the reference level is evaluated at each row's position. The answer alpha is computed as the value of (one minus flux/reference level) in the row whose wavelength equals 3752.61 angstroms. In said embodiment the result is 0.17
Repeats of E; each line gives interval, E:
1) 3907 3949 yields -11.3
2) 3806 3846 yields -11.2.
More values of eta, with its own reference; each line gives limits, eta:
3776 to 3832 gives 3783.84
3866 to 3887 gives 3868.41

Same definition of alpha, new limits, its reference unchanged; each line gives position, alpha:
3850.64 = 0.00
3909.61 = -0.20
